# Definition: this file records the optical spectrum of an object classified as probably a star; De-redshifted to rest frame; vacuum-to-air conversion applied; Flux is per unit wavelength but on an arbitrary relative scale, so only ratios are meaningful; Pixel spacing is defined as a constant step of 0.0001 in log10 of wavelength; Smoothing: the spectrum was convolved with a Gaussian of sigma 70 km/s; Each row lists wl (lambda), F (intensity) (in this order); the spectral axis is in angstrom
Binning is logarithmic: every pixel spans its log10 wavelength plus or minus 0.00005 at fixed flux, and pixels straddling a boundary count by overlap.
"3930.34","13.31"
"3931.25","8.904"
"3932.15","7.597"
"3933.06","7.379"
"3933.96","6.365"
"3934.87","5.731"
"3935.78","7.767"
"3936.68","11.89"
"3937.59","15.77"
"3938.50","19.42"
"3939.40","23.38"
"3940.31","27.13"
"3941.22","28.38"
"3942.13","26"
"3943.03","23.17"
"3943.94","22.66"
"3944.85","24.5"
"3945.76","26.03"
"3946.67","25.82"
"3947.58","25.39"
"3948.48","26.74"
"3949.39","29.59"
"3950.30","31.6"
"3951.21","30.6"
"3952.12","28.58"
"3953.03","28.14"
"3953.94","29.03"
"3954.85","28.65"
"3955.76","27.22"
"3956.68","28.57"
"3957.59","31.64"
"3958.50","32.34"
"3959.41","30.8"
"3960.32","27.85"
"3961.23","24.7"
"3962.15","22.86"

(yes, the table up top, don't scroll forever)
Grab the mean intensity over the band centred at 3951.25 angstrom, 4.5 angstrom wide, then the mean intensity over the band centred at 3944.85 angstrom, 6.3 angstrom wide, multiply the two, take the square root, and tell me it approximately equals 27.1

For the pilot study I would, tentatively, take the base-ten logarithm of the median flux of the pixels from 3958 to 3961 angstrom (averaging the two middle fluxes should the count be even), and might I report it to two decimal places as 1.49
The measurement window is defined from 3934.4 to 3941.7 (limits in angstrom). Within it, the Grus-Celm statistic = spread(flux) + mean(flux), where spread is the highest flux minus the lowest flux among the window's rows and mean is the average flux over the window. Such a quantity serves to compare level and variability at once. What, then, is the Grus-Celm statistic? 40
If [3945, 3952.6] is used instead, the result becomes 34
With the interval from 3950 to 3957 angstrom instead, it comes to 33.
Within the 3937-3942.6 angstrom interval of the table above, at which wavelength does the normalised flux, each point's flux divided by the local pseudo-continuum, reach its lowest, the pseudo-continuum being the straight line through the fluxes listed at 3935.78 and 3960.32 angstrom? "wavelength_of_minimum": 3937.59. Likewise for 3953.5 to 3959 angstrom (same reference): 3955.76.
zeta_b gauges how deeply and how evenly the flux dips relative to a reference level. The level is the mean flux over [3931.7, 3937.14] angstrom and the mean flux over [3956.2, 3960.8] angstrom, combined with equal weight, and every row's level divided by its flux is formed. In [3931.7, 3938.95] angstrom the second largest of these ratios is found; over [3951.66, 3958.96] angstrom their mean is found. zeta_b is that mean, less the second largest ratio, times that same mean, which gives -1.5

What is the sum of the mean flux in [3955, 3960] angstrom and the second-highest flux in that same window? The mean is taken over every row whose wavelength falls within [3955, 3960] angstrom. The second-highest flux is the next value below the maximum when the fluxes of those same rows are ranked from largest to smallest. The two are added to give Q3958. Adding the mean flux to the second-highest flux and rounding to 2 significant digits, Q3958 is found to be 62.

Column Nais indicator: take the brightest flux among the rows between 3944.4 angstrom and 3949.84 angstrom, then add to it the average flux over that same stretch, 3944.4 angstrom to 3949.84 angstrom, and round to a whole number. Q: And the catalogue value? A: 56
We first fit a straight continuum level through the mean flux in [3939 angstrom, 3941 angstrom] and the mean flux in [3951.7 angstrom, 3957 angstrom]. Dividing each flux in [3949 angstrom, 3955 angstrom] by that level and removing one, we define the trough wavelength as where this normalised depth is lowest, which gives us 3953.03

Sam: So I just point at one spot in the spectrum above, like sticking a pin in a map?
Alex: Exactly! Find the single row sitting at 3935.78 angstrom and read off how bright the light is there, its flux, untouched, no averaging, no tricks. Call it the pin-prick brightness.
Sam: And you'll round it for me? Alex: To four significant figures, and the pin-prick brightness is 7.767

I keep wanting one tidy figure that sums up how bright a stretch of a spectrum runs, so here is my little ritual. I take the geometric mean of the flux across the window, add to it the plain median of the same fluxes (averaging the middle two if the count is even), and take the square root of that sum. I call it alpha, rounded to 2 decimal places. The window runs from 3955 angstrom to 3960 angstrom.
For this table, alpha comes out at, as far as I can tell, 7.80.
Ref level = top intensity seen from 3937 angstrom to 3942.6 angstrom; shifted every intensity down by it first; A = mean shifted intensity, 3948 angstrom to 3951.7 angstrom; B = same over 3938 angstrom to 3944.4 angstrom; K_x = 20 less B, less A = 23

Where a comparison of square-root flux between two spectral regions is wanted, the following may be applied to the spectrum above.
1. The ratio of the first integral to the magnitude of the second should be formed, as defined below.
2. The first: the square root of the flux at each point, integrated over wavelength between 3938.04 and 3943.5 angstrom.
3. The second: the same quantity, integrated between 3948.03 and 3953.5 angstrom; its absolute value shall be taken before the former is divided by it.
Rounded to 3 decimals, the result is 0.914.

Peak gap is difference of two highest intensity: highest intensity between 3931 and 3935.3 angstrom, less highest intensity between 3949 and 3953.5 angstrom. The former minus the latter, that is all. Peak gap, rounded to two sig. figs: -23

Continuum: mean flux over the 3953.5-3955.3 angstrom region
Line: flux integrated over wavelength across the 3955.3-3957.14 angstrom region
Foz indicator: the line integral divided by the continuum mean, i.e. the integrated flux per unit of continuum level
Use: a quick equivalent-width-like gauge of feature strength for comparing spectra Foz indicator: 1.8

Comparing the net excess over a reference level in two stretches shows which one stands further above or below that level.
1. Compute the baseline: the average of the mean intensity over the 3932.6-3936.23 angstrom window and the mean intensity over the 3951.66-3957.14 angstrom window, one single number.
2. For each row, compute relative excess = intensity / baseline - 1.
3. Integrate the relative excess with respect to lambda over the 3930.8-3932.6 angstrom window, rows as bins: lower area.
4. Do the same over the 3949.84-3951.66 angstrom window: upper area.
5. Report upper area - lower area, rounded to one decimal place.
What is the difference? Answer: 2.4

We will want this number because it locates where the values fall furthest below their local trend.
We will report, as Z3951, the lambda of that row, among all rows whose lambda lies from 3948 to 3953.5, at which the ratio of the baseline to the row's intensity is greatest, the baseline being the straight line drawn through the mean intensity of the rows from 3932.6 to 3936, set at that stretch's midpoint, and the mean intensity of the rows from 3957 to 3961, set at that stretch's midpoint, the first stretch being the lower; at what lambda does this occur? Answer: 3953.03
